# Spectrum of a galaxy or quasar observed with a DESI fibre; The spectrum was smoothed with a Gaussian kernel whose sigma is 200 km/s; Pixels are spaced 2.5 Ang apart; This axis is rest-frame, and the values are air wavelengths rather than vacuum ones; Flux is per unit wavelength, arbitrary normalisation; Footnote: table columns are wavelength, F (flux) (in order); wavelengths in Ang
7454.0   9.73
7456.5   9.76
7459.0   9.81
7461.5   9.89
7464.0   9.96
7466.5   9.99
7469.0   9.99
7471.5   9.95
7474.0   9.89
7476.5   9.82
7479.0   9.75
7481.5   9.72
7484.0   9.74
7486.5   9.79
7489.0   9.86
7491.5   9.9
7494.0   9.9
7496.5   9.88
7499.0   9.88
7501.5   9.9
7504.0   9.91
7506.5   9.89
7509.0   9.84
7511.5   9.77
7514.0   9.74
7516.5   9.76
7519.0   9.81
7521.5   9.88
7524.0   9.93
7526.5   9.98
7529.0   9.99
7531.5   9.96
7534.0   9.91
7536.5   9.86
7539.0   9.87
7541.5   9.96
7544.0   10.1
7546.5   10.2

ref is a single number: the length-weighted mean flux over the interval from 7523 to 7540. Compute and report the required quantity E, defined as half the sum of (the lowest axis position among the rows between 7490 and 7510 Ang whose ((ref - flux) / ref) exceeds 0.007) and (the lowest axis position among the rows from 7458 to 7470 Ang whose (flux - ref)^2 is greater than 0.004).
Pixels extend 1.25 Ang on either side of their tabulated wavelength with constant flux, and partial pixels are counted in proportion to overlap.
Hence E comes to 7484.0 Ang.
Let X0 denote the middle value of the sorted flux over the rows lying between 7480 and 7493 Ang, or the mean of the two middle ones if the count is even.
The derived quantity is 9.79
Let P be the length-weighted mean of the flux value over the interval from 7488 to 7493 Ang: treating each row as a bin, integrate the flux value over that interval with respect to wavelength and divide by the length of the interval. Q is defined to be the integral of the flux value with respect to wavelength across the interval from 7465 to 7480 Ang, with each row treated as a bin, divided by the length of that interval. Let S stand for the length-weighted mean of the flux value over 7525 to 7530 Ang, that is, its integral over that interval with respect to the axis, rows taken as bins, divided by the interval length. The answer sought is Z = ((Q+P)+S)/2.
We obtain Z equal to 14.9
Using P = 9.882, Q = 9.90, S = 9.98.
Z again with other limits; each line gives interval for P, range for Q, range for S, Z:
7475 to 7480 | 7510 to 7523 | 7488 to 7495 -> 14.7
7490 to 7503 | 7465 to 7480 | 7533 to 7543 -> 14.8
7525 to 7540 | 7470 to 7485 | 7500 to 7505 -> 14.8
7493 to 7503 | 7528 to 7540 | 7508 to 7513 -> 14.8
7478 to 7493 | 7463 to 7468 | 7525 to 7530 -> 14.9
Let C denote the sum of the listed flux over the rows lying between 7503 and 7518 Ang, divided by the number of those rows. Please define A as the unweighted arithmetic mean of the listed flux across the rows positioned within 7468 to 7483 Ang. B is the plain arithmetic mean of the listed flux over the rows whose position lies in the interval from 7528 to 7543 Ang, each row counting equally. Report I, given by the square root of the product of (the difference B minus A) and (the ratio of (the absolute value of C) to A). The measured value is 0.27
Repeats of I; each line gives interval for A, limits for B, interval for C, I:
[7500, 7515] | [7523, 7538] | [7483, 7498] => 0.31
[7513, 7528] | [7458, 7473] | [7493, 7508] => 0.29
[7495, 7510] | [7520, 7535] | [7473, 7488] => 0.24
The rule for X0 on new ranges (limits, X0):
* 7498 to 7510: 9.89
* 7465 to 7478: 9.95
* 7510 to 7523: 9.77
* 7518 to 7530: 9.93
